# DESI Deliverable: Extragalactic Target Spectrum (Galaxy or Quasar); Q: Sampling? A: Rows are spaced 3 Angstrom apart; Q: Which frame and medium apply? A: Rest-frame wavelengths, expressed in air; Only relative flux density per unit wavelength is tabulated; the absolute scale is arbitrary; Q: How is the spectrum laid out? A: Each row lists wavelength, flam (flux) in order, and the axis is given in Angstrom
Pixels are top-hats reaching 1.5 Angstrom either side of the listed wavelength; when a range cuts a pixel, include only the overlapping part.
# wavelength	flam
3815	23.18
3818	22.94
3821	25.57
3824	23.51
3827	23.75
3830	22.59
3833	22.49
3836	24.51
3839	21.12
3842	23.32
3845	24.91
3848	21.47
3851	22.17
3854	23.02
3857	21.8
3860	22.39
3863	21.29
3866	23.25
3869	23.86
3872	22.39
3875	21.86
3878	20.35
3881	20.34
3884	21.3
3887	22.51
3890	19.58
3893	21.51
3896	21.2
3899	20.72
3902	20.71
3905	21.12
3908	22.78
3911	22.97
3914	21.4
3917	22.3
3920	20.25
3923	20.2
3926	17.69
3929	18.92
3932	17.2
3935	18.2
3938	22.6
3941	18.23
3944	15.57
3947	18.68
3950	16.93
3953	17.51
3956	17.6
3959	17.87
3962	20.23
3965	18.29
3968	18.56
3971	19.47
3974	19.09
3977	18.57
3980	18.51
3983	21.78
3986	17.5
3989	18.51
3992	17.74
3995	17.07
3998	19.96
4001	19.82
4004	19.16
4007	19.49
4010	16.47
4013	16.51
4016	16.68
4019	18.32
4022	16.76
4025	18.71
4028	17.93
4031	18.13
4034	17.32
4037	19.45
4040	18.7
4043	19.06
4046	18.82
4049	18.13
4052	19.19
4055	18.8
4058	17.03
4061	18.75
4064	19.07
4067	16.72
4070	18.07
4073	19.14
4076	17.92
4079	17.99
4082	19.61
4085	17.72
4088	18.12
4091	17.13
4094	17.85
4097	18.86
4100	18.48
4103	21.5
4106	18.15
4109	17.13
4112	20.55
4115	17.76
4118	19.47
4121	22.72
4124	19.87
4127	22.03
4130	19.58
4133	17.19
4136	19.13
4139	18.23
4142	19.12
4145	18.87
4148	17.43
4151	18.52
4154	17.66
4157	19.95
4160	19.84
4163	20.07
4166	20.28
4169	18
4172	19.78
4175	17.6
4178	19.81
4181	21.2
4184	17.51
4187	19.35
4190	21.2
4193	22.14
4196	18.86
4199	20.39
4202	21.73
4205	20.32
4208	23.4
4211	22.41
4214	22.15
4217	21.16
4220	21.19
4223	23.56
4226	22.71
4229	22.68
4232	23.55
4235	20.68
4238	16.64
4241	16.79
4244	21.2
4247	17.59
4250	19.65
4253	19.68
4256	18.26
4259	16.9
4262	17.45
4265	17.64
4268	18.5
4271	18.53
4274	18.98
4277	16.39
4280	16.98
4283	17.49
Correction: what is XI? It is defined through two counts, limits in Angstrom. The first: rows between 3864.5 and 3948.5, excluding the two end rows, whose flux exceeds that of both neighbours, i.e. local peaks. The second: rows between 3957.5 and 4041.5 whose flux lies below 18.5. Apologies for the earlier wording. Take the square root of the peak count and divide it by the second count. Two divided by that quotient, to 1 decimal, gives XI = 9.8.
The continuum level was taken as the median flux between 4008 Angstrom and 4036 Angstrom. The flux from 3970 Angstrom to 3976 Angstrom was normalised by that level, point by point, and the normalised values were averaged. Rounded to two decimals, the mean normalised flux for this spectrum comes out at 1.11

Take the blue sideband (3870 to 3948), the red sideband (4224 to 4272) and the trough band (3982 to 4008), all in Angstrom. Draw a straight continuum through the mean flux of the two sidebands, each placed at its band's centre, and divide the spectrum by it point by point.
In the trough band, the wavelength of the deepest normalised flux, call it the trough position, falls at 3995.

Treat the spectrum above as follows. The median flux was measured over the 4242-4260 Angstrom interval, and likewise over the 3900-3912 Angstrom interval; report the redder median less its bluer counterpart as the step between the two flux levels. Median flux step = -3.0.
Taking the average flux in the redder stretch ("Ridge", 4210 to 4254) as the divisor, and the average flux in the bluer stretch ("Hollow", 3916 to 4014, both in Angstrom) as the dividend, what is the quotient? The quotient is 0.90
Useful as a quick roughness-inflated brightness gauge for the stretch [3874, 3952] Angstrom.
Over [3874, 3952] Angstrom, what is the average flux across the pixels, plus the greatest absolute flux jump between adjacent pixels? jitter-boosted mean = 24.6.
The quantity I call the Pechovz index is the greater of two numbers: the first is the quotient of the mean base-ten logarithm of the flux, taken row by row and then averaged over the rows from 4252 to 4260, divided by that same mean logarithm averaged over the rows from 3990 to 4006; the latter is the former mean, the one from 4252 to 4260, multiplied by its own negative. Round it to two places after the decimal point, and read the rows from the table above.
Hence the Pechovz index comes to 0.99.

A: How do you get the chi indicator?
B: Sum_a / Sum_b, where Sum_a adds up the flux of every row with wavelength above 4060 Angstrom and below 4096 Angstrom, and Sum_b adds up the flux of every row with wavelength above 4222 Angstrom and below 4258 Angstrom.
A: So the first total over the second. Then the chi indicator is 0.90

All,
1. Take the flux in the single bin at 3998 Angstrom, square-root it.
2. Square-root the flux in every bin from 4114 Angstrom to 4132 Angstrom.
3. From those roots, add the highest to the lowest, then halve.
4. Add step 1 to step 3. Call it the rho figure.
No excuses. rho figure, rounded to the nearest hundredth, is 8.96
